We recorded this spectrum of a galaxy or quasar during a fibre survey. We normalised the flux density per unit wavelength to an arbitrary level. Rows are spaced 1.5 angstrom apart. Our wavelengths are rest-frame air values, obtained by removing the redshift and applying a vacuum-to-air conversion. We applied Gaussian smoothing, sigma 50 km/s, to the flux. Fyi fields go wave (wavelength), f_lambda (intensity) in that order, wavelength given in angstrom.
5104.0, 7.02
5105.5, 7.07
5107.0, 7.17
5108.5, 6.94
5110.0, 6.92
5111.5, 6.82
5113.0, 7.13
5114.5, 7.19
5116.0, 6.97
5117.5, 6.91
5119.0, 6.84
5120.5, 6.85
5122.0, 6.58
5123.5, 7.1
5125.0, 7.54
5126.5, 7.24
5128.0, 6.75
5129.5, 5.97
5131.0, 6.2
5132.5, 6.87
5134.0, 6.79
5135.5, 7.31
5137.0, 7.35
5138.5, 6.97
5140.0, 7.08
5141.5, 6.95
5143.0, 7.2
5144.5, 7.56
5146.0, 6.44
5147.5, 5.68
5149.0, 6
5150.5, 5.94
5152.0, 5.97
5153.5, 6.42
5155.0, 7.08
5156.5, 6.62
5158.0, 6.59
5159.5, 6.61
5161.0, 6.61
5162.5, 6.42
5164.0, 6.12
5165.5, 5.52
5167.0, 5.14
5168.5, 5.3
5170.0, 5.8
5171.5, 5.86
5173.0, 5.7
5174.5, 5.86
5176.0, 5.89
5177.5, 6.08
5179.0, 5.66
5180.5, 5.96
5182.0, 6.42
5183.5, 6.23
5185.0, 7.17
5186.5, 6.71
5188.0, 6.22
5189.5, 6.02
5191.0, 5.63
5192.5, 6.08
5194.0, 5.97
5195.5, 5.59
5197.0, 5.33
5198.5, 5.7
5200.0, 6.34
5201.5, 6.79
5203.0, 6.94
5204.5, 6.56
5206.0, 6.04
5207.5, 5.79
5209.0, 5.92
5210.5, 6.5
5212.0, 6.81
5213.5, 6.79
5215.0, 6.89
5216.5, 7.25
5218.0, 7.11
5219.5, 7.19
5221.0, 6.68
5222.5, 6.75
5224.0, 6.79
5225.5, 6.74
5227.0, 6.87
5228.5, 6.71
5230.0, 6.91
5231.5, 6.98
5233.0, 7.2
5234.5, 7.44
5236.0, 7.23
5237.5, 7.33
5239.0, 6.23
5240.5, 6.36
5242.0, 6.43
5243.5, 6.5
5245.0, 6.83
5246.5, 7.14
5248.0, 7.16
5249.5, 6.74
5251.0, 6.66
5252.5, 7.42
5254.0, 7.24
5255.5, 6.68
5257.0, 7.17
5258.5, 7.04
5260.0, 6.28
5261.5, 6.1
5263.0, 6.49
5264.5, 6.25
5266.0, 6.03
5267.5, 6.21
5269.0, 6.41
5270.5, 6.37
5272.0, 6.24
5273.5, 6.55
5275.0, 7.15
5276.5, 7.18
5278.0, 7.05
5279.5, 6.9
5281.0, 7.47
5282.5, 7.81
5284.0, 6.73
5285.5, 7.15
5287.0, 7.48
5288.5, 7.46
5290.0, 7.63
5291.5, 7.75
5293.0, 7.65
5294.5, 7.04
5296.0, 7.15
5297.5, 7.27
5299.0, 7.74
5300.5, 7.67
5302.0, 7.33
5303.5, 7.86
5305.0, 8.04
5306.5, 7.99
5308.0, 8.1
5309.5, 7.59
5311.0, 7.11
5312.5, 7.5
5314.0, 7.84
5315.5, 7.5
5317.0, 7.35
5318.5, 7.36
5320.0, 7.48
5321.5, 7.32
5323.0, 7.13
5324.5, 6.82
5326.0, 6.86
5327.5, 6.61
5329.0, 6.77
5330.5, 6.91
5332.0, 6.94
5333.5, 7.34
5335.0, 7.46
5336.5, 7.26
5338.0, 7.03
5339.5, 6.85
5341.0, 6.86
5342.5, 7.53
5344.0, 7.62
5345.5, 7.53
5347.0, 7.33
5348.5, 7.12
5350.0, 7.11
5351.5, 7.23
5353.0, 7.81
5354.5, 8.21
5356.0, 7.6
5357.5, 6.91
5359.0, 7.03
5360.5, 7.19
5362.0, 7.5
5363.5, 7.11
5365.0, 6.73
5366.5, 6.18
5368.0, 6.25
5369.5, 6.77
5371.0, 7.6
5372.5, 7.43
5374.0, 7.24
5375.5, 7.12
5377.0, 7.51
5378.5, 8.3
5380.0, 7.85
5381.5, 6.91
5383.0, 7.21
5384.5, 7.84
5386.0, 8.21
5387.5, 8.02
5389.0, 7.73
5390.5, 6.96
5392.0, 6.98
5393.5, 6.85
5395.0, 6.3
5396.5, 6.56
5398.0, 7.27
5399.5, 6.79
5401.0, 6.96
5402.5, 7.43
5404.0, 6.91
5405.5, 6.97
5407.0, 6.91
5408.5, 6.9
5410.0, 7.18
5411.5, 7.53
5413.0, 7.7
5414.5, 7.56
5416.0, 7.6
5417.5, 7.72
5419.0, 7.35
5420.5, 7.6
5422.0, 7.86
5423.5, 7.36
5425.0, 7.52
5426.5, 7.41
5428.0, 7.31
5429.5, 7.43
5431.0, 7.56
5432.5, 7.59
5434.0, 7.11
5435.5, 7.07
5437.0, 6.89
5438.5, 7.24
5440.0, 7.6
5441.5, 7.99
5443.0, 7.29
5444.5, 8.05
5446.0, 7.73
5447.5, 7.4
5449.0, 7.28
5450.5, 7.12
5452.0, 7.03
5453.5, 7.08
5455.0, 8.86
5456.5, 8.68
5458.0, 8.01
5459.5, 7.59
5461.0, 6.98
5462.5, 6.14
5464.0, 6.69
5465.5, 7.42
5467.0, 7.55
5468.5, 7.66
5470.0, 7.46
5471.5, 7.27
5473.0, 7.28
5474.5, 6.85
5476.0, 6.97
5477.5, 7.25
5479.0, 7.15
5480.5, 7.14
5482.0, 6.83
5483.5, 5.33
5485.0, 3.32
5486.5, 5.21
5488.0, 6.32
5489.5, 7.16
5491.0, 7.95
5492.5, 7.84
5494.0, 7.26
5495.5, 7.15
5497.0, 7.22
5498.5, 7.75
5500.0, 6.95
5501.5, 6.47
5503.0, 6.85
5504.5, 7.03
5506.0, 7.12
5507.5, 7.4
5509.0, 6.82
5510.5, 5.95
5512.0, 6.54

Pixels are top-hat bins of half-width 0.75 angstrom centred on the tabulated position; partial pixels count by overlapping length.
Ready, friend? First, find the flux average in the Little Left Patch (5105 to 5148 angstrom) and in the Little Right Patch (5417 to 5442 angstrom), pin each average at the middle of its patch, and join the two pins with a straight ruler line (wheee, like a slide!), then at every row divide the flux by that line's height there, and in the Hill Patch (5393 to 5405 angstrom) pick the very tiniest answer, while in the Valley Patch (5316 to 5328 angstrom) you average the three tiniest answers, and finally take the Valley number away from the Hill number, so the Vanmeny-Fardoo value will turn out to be -0.08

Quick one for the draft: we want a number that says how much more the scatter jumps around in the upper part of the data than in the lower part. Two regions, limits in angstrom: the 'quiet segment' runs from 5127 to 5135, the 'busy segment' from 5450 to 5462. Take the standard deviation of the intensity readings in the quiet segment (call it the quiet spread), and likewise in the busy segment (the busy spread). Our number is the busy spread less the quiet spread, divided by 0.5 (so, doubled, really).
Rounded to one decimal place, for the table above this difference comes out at 0.7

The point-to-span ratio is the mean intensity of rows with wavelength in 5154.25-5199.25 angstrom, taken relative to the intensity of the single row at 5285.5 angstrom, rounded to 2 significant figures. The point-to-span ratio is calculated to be 0.85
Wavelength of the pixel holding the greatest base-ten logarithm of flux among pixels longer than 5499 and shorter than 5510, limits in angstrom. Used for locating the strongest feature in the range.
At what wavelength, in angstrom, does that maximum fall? 5507.5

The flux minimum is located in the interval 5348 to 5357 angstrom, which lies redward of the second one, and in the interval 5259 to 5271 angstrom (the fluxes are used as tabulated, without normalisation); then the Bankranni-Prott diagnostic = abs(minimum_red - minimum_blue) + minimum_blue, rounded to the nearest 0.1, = 7.1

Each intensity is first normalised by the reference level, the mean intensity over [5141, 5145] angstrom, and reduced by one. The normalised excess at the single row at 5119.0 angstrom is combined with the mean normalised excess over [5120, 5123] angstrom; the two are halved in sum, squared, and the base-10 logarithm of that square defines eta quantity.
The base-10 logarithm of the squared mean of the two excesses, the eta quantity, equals -2.4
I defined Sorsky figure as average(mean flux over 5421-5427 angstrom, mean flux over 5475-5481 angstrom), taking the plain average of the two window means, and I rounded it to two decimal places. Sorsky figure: 7.33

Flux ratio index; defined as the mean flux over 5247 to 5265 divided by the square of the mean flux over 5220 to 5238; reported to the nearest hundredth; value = 0.14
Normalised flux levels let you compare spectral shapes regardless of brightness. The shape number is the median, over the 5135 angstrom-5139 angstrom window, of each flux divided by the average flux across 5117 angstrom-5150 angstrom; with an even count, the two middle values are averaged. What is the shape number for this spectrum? 1.07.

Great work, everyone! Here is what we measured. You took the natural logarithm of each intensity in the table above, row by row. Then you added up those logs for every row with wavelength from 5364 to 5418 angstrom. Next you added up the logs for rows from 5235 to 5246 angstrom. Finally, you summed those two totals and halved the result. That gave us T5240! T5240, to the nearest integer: 42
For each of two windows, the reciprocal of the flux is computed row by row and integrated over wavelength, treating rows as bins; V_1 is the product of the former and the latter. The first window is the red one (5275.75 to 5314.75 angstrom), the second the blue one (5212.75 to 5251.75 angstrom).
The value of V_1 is 29.7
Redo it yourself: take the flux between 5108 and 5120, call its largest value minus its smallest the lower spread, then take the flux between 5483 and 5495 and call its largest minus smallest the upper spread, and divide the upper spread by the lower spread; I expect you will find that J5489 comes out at 12.5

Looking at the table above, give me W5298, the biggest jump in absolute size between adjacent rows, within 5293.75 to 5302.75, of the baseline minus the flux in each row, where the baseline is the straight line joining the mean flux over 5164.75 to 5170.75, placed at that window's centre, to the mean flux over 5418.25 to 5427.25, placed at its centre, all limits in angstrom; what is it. 0.46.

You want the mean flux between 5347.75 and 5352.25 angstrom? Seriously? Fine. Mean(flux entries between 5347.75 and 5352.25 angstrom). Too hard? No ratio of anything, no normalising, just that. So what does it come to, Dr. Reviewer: 7.2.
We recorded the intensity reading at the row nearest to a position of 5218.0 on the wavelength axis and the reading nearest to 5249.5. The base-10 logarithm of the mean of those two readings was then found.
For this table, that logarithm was 0.84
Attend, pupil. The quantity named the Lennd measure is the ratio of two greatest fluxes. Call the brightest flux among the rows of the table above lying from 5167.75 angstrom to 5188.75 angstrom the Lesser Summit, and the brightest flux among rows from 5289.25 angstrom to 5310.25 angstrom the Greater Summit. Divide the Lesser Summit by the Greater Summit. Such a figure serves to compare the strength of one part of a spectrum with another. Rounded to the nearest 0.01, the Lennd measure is 0.89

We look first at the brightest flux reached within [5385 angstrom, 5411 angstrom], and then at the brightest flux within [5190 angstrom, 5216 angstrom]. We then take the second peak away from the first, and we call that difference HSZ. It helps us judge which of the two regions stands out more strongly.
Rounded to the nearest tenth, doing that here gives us 1.3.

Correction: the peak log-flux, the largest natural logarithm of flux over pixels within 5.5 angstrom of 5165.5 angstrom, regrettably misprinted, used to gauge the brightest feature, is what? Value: 1.89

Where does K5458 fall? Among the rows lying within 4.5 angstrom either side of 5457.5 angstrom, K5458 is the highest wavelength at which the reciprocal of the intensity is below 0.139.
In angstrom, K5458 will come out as 5459.5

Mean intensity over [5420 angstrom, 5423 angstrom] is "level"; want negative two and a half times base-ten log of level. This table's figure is -2.22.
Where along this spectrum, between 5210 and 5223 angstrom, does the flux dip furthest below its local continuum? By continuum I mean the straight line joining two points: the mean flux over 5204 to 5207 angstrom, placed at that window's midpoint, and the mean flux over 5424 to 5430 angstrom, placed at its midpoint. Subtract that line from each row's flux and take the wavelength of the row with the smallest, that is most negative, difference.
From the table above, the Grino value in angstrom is 5210.5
